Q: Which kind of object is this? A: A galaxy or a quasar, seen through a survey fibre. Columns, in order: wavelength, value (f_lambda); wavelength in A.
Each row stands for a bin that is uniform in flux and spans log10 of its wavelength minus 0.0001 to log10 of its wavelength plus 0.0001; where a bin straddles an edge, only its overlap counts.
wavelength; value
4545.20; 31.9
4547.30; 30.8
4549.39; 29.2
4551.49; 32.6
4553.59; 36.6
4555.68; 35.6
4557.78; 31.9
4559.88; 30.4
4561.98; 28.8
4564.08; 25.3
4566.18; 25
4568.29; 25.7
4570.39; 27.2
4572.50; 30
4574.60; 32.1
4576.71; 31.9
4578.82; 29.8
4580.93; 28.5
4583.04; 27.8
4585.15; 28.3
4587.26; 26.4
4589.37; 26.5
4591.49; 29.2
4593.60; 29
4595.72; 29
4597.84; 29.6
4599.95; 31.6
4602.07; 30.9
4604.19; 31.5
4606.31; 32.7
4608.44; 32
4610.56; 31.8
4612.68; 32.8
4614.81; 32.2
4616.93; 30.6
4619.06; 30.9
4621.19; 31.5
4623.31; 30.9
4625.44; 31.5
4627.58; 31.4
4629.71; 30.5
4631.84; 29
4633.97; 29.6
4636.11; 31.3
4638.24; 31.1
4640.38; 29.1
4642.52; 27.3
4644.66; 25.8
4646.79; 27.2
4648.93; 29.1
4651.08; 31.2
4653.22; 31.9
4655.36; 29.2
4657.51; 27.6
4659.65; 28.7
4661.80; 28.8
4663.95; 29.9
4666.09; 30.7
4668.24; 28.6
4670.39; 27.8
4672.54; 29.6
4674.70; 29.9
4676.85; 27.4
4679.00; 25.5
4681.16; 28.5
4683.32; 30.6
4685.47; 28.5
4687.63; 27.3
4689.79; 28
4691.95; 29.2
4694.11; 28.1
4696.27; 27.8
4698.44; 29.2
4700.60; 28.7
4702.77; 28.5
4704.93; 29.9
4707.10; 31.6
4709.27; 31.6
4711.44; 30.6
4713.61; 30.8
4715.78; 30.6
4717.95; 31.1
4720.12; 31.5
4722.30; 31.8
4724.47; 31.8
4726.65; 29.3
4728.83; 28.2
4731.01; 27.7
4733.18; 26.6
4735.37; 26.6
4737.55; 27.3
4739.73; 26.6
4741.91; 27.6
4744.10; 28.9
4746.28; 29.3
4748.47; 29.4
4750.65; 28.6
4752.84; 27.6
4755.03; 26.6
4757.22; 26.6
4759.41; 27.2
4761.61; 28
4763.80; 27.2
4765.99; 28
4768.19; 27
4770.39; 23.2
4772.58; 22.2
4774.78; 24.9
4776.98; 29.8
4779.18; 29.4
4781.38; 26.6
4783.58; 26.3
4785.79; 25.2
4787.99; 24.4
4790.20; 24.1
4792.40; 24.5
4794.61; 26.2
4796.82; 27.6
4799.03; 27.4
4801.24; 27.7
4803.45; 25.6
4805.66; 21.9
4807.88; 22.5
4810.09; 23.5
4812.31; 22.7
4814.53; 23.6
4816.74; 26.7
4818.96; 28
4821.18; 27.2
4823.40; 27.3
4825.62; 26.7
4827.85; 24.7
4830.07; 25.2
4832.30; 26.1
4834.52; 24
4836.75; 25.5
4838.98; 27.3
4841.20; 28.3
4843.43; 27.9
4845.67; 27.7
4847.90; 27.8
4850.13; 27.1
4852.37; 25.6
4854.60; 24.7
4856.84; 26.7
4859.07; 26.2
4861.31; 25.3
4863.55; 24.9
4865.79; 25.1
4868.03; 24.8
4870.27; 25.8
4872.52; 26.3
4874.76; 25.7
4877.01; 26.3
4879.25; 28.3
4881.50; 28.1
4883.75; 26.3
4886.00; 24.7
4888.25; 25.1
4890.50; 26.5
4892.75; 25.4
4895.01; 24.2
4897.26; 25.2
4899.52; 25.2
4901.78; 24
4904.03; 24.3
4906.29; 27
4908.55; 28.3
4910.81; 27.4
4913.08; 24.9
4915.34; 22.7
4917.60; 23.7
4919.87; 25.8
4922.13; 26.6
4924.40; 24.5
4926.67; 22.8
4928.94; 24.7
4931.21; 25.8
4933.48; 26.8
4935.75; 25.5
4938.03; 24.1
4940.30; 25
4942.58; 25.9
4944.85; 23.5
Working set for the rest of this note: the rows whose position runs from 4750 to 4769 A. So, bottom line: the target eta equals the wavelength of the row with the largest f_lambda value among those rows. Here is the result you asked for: 4750.65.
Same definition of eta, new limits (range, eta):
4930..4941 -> 4933.48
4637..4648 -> 4638.24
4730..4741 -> 4731.01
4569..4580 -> 4574.60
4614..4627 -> 4614.81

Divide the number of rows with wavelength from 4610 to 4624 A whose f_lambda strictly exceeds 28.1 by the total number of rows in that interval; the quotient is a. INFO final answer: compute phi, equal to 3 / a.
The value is 3.0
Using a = 1.00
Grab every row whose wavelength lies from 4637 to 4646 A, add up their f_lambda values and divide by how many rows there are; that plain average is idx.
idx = 28.3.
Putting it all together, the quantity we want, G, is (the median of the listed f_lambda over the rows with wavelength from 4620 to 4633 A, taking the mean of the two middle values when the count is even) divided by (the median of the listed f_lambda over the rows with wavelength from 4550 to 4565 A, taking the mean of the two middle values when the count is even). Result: 0.98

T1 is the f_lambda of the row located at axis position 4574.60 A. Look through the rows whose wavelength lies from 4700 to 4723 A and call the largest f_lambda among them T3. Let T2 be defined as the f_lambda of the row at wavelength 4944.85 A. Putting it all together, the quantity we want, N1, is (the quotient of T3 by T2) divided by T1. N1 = 0.0422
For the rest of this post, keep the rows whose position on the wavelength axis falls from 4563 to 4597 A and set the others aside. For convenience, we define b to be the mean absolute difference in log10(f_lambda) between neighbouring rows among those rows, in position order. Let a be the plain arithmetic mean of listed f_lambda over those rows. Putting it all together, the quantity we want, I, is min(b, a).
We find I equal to 0.0174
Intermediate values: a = 28.2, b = 0.0174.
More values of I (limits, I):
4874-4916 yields 0.0209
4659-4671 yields 0.0145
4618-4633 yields 0.0102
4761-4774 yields 0.0252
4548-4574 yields 0.0312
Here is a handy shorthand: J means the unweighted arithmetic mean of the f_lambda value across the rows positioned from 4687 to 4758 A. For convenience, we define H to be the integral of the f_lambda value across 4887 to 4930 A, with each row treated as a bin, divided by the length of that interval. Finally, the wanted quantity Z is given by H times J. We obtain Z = 728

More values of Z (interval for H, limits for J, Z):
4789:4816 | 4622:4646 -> 738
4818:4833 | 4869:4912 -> 688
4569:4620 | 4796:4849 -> 780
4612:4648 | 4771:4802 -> 788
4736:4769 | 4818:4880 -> 729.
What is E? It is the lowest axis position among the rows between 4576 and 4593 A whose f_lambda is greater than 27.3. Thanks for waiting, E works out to 4576.71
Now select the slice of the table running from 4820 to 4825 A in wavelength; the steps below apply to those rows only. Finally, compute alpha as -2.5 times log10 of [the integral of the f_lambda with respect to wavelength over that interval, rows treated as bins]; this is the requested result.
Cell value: -5.3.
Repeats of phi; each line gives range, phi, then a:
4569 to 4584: 4.2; 0.71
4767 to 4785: 12.0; 0.25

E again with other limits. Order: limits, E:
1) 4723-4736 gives 4724.47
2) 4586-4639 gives 4591.49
